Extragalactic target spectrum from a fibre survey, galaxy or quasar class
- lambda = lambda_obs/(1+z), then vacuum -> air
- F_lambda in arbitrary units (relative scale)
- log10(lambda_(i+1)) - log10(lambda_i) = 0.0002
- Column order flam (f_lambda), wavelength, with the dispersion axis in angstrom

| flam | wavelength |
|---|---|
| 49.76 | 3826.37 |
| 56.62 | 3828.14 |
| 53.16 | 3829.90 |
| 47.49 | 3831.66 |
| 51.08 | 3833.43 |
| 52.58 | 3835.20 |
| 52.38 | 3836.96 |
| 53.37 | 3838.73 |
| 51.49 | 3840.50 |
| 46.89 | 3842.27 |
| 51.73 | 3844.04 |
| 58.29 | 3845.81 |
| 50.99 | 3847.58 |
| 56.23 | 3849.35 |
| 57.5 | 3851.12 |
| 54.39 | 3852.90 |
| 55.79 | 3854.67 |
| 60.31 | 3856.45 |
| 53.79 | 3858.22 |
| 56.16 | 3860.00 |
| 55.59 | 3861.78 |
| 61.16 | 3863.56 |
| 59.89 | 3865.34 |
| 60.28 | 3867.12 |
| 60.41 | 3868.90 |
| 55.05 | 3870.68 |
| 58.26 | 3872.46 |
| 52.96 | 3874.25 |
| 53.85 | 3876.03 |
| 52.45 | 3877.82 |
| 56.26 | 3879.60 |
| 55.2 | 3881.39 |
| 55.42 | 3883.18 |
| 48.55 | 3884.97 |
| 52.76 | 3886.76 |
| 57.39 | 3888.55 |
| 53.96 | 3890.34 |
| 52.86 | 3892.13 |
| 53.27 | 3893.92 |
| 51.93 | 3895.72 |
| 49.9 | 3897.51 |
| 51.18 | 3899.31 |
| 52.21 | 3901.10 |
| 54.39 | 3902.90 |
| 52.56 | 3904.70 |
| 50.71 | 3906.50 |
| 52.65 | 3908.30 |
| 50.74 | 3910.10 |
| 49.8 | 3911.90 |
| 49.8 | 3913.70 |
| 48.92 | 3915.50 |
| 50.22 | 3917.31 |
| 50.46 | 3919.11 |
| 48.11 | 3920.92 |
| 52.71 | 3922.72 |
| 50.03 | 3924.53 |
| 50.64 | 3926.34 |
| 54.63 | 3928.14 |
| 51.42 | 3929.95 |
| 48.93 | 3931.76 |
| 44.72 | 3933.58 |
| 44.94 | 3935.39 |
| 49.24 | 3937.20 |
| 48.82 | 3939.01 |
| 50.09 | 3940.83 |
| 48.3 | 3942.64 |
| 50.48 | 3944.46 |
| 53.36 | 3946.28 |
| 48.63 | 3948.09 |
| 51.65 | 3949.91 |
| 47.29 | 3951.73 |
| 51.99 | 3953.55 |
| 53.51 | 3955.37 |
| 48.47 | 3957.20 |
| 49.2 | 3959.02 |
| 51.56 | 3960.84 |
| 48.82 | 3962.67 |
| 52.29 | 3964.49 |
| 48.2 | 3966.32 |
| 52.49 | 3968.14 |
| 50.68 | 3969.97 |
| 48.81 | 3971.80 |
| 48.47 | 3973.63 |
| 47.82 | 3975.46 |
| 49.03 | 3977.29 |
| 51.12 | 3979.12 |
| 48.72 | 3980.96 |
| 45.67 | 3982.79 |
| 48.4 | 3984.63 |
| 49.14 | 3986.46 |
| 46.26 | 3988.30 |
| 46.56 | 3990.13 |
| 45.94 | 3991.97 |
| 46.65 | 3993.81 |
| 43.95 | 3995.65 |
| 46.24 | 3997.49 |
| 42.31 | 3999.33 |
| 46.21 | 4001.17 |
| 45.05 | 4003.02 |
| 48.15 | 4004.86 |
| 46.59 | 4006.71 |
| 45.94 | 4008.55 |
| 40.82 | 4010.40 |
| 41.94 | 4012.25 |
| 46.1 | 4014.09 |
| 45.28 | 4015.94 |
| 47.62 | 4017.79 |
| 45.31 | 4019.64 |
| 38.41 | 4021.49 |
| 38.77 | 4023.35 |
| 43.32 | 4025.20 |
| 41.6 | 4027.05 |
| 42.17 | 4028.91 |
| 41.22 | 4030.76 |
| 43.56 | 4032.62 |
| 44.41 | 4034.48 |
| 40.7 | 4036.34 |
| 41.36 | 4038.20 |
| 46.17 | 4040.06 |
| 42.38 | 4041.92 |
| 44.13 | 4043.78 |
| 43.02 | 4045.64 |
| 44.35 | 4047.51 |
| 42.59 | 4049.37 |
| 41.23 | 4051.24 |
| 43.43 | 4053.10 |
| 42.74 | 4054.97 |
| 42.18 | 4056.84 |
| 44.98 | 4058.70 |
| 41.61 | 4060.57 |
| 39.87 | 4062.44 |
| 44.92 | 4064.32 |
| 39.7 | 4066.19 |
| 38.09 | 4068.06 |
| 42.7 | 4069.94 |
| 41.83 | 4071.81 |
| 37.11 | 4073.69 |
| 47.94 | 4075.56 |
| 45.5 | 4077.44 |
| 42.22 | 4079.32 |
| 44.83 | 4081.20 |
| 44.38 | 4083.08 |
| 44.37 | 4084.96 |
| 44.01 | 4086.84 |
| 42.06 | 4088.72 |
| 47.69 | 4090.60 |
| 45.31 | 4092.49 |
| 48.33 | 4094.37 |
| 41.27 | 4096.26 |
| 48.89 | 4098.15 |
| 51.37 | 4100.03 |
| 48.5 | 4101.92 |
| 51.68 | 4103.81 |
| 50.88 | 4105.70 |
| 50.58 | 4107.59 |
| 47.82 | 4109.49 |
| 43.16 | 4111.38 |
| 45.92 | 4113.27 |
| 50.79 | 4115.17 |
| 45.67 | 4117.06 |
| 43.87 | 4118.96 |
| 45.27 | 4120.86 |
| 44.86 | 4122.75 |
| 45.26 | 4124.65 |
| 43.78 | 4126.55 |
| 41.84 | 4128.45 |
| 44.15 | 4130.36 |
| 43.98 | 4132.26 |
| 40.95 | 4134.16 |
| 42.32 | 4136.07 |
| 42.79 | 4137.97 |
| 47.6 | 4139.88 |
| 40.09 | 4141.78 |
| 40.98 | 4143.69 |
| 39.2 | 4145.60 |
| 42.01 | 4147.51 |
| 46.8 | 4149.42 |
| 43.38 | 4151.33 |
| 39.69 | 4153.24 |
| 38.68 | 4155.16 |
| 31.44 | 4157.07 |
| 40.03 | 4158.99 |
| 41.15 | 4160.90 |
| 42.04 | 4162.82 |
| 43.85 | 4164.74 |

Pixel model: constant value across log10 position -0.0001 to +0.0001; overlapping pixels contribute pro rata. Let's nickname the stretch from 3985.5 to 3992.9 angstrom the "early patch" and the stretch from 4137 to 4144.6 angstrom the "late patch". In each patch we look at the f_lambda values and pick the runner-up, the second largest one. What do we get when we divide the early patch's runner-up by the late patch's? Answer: 1.09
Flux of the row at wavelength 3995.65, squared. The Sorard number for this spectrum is 1932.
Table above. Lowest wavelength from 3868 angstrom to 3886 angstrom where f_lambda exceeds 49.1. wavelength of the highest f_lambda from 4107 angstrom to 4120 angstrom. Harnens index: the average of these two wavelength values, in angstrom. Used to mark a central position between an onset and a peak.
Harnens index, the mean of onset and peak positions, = 3992.0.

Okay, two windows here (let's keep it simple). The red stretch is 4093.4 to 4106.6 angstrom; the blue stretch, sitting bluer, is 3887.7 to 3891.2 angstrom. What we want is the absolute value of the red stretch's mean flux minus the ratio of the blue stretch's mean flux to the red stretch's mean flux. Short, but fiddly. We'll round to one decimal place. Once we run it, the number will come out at 47.6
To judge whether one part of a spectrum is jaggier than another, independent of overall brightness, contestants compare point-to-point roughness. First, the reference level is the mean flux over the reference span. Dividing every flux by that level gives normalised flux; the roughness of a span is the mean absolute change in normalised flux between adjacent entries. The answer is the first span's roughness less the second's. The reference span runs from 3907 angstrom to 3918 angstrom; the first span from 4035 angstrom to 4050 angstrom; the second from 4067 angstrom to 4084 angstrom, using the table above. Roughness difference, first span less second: -0.03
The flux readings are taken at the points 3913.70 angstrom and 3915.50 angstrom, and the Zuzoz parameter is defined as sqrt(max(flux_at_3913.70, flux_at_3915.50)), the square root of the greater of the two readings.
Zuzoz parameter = 7.06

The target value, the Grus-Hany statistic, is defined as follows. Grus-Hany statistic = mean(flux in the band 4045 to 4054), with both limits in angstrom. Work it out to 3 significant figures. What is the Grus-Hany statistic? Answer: 42.9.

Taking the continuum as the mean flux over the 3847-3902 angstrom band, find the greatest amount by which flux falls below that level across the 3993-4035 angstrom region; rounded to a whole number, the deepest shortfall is 17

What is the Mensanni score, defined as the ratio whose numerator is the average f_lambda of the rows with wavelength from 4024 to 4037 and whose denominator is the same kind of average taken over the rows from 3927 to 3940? 0.87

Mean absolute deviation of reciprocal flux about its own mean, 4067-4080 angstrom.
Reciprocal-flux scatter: 0.0016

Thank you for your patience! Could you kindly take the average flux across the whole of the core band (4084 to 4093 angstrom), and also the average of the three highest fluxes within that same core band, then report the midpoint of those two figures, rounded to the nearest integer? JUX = 45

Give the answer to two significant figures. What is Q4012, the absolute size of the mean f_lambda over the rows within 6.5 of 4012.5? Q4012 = 45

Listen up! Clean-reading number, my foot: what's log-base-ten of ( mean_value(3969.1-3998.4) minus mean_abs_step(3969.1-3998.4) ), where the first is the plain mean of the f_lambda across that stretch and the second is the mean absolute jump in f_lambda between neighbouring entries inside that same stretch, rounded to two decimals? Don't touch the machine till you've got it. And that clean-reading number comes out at 1.66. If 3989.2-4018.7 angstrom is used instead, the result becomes 1.63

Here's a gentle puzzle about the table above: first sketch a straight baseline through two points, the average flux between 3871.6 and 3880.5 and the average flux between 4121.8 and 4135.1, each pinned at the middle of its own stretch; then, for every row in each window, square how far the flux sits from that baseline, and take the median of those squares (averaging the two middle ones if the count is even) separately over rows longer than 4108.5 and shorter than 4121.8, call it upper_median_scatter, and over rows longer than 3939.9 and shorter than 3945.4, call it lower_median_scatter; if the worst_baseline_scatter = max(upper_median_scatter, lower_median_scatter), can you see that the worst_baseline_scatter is 3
